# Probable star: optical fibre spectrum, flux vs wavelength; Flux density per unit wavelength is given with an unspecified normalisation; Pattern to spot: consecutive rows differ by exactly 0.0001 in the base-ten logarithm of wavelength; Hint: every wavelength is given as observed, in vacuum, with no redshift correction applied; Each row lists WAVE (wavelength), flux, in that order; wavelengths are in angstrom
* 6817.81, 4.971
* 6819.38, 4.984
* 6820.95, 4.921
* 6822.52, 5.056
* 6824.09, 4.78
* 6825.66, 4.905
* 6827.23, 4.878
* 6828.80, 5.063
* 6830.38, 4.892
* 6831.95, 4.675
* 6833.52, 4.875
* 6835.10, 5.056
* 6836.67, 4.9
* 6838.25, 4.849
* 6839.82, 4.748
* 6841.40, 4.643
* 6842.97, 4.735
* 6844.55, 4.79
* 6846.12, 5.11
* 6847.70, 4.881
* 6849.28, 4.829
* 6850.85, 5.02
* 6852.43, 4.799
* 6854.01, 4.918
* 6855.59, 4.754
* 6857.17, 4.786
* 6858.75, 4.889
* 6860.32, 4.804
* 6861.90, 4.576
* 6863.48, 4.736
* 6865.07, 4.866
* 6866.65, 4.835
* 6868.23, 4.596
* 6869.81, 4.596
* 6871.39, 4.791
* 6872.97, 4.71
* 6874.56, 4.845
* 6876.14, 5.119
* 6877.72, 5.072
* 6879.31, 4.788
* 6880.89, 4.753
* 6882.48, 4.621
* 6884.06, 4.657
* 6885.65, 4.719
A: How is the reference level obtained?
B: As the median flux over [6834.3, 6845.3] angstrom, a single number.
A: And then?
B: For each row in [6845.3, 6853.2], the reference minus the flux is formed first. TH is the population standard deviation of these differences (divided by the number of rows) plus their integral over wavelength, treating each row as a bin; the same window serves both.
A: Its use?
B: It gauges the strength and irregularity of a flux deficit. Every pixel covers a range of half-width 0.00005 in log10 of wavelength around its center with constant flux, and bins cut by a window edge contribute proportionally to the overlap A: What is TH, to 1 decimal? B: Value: -1.0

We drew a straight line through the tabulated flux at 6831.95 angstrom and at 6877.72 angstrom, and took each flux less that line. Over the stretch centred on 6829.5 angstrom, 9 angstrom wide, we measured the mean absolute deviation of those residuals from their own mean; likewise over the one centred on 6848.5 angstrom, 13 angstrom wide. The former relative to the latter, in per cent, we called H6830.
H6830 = 98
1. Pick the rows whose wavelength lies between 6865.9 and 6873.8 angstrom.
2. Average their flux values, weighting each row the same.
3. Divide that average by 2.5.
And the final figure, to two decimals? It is 1.88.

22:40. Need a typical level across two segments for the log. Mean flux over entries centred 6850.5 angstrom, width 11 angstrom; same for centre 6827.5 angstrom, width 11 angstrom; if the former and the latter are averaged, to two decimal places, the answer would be 4.90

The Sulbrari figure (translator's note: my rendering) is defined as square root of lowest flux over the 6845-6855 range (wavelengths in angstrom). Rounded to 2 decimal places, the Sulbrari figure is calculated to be 2.19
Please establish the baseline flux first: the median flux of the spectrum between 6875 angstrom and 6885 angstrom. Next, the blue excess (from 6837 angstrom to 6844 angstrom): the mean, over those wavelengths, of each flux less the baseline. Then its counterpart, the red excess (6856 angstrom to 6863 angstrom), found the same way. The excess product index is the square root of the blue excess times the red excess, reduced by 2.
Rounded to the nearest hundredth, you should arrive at -1.99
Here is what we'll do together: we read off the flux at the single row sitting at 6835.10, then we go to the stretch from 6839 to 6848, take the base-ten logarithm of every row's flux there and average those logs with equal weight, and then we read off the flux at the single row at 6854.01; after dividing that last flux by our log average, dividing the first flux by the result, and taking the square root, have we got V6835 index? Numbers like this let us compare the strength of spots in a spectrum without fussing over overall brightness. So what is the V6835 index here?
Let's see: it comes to 0.838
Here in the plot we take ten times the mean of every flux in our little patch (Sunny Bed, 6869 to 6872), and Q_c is 46.9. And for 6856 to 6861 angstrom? 48.3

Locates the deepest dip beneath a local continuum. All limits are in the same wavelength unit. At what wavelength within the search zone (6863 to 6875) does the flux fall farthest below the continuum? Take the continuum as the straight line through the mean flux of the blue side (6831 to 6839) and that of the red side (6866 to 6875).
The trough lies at 6868.23 angstrom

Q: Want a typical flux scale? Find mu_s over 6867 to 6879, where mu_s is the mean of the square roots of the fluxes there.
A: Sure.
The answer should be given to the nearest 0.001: 2.195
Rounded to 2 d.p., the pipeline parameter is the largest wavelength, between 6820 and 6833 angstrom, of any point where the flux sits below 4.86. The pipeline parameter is 6831.95 angstrom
